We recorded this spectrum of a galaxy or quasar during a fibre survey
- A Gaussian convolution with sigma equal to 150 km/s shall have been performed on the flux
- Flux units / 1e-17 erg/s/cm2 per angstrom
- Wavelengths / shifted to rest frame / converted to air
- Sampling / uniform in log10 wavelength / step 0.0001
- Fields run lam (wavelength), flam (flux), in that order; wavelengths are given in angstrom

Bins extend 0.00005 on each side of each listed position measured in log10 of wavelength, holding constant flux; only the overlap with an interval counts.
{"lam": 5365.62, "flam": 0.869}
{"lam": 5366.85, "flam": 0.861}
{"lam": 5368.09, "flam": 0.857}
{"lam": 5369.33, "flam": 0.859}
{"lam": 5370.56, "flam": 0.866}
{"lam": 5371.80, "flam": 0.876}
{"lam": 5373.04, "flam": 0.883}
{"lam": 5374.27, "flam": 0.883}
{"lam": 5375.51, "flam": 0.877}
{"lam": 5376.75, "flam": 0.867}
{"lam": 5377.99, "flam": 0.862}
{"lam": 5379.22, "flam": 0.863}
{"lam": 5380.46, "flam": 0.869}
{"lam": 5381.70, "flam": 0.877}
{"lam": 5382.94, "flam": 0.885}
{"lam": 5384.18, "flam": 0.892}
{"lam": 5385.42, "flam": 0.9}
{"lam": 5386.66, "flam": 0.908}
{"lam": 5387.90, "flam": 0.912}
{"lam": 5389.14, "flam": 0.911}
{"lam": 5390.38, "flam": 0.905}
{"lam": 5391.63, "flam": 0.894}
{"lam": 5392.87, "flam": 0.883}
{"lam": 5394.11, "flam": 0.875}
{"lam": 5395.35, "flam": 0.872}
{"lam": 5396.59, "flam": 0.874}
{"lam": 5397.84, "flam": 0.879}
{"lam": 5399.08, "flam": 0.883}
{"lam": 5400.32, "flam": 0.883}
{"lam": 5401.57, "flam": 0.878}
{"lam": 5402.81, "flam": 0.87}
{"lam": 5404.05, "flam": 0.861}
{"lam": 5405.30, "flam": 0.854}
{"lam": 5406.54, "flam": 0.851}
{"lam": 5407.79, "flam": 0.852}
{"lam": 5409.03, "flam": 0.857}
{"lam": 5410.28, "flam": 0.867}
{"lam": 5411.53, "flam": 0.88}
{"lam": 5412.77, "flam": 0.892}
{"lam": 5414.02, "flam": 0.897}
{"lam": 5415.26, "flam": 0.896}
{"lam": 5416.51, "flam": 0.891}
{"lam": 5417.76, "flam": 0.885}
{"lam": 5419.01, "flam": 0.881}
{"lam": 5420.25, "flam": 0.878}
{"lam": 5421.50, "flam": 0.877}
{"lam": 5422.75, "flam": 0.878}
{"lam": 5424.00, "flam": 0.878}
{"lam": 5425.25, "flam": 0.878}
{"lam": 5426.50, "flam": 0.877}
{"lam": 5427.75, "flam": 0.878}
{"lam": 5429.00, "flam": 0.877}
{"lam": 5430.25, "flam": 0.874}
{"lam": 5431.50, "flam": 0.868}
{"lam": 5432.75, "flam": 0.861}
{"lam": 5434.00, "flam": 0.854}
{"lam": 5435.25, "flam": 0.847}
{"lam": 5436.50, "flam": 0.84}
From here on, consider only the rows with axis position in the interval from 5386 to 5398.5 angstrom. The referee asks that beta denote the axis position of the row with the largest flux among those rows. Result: 5387.90 angstrom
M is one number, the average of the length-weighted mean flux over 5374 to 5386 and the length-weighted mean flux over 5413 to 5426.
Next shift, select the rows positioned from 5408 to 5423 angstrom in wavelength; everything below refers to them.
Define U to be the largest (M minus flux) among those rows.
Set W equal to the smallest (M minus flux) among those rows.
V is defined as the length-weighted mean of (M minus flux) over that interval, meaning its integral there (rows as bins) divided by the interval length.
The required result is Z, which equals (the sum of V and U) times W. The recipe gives -0.0004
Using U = 0.0235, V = -0.0003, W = -0.016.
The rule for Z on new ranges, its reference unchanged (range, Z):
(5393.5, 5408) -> -0.0001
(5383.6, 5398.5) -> 0.0001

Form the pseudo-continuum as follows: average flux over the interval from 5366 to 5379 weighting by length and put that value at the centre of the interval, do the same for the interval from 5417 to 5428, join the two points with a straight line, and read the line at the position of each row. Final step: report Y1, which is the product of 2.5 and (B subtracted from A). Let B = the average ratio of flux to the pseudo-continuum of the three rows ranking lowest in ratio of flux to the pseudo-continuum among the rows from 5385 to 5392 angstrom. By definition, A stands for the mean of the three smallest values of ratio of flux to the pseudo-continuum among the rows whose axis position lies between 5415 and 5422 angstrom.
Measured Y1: -0.077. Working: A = 1.00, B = 1.03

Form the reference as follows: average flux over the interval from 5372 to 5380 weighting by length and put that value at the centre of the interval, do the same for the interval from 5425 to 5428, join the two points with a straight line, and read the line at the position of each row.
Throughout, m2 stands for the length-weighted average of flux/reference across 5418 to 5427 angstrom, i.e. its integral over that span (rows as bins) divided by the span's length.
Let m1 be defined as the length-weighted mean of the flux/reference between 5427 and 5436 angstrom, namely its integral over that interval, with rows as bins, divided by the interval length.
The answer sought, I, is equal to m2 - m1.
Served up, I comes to 0.015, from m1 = 0.99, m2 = 1.00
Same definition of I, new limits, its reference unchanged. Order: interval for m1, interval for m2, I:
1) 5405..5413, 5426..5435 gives 0.004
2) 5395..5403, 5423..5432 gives -0.005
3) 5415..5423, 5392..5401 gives -0.003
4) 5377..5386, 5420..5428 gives -0.005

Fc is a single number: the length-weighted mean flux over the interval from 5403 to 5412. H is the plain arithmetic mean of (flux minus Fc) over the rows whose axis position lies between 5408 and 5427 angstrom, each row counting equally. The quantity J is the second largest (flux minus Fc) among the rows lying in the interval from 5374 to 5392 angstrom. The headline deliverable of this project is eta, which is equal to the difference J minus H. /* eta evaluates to 0.030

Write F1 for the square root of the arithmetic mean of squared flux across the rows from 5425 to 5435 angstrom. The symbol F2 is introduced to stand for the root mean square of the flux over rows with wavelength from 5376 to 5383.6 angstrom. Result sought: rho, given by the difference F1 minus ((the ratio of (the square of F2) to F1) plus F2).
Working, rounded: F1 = 0.871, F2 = 0.871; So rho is -0.870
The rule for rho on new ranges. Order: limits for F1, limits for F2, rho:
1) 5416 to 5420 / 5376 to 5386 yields -0.860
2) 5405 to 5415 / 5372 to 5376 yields -0.905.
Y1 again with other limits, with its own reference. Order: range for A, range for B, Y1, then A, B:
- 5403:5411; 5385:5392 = -0.145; 0.97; 1.03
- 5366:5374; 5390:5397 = -0.028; 0.99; 1.00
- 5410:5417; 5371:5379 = 0.011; 1.00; 1.00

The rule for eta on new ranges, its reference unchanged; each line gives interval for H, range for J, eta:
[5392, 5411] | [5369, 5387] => 0.031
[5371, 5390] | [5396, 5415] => 0.008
